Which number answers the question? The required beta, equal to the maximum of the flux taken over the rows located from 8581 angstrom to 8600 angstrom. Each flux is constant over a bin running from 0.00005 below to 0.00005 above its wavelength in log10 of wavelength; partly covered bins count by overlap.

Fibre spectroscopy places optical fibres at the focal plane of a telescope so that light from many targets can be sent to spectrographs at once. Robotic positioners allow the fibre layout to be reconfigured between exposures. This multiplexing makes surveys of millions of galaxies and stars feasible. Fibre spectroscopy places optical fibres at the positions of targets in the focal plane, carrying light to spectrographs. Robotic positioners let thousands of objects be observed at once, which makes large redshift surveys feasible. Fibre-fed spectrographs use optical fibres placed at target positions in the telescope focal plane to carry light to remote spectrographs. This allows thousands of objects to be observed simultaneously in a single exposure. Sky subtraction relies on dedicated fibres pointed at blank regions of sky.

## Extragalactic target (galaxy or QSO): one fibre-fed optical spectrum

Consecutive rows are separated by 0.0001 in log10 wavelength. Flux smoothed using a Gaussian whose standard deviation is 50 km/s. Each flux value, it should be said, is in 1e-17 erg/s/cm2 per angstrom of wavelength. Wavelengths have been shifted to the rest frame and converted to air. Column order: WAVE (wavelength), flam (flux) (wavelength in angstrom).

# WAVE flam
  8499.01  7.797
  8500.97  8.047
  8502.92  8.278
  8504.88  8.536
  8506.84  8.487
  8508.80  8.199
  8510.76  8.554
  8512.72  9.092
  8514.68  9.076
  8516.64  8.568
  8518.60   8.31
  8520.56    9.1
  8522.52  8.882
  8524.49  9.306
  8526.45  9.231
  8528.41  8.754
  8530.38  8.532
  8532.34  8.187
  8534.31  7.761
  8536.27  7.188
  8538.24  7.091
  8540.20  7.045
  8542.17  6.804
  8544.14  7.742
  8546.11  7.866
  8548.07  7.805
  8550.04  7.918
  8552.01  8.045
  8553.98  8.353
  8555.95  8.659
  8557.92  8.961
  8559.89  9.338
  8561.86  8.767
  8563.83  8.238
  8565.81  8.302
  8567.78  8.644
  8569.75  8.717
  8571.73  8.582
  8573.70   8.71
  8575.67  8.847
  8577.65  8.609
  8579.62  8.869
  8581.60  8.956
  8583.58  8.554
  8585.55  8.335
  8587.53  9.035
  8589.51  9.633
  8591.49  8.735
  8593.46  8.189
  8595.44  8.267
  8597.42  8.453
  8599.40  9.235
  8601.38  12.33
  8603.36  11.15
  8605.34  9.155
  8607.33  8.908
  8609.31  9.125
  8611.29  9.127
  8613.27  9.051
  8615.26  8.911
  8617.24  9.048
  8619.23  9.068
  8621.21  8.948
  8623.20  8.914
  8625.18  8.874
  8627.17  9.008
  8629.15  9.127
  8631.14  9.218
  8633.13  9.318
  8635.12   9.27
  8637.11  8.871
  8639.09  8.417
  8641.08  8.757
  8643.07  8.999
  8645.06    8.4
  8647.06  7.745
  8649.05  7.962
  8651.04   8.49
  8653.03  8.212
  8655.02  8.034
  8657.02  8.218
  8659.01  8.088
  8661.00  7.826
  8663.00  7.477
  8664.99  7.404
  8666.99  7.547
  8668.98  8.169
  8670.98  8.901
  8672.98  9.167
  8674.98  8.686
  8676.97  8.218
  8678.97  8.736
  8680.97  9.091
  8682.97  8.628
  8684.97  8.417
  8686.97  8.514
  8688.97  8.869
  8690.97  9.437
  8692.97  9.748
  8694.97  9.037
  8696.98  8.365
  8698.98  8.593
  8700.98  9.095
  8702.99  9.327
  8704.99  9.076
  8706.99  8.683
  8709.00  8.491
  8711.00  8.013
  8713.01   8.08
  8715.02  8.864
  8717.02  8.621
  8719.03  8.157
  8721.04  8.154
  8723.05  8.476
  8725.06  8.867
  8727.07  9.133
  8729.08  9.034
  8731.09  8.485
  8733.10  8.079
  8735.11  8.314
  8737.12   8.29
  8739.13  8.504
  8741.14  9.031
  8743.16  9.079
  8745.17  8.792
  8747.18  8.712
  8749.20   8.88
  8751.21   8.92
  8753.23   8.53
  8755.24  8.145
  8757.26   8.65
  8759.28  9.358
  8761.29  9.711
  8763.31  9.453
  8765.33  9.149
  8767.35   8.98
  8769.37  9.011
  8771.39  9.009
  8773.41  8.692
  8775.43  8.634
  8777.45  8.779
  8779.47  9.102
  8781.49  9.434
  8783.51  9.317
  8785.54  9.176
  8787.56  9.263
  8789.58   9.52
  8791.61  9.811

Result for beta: 9.633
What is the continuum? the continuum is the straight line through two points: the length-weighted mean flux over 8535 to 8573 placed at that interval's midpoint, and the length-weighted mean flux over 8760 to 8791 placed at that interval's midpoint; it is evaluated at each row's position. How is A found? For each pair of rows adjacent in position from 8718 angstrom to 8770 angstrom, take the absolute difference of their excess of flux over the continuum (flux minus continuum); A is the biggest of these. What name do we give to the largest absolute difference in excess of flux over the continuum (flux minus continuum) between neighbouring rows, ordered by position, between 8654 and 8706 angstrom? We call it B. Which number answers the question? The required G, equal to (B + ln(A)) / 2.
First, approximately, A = 0.70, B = 0.72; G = 0.18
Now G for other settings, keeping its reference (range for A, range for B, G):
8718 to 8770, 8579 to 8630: 1.36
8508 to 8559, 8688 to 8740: 0.35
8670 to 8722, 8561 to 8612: 1.42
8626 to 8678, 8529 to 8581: 0.30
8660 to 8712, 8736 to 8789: 0.19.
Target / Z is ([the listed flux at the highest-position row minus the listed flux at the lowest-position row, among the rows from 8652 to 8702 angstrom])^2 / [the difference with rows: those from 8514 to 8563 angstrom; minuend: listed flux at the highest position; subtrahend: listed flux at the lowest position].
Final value -2.52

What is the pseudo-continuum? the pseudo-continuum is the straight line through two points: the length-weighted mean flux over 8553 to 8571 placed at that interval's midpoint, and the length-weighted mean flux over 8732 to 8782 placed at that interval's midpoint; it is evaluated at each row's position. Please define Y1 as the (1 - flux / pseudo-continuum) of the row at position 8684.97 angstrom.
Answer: 0.041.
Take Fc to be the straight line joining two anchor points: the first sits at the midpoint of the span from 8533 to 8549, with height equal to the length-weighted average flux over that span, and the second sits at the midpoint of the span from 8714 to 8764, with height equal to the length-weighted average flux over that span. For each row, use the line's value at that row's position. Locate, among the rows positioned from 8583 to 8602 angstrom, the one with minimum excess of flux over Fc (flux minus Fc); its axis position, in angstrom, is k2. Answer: 8593.46 angstrom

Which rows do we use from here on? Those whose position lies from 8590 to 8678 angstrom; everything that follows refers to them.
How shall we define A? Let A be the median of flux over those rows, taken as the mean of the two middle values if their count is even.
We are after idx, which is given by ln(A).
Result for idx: 2.18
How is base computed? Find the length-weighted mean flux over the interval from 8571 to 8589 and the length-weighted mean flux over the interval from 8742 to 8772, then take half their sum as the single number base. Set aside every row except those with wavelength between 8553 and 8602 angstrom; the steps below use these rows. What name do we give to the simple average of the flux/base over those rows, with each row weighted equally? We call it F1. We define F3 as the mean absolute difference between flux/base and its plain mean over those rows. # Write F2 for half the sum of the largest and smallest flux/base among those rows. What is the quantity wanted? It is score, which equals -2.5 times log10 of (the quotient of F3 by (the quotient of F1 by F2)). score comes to 3.1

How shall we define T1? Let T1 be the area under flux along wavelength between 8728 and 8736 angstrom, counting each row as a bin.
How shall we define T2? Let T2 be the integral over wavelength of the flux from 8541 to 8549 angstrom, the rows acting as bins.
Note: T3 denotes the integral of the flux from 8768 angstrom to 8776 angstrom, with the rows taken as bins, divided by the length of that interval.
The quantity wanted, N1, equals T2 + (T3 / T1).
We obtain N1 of 60.5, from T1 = 67.9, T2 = 60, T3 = 8.85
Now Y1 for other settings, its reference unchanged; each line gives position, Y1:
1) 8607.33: -0.024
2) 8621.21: -0.027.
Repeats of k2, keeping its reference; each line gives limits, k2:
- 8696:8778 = 8755.24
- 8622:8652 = 8647.06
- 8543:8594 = 8544.14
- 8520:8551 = 8542.17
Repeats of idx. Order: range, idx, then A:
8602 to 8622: 2.20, 9.06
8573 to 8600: 2.17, 8.72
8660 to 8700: 2.15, 8.61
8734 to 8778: 2.18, 8.84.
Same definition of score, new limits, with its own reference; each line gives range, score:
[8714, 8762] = 3.5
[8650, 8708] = 3.2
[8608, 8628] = 5.2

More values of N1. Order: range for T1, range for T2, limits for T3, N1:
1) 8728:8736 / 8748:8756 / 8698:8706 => 69.2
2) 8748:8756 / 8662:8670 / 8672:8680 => 61.3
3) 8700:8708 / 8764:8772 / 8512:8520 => 72.5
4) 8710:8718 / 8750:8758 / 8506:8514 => 68.7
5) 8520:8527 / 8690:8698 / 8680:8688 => 73.3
